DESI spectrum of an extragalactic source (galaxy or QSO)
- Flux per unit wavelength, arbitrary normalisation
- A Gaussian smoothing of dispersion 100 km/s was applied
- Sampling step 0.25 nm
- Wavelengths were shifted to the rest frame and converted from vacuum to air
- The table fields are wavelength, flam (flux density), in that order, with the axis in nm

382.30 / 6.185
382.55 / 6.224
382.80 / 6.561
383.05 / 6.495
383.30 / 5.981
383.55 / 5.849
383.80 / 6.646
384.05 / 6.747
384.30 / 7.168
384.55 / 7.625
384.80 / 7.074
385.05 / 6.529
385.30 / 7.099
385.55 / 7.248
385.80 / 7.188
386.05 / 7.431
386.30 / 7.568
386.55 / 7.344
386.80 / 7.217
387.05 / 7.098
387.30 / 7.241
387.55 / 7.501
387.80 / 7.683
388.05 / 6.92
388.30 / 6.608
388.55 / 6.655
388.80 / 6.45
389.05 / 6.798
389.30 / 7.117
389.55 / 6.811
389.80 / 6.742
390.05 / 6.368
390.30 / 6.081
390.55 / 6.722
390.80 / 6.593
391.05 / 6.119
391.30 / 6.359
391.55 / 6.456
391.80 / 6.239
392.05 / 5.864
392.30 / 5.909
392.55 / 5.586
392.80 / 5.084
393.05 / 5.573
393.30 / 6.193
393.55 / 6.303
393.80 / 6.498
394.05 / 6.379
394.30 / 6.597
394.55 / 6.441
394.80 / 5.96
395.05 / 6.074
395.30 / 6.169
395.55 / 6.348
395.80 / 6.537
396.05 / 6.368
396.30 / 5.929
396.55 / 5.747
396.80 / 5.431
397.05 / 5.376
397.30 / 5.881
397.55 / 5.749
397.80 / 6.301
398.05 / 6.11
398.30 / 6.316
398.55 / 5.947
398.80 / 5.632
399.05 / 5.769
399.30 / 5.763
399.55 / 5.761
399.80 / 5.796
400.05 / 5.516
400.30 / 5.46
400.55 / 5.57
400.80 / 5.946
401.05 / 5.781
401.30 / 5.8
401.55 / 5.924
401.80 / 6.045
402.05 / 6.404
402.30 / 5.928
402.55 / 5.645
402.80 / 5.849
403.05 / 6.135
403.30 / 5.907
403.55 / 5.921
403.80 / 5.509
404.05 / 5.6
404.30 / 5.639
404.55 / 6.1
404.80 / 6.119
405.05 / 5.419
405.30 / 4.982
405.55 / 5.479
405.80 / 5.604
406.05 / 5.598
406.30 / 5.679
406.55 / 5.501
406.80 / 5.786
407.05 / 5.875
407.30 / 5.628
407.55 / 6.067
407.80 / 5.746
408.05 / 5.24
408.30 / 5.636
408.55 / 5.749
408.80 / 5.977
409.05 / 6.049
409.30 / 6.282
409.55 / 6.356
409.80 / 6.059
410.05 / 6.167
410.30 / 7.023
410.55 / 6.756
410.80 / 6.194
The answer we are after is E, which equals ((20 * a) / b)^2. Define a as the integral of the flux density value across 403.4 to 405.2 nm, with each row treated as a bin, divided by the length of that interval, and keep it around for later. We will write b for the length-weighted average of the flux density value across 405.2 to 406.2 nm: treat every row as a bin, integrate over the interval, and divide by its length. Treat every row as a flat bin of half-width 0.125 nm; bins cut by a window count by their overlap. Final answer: 448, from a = 5.75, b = 5.4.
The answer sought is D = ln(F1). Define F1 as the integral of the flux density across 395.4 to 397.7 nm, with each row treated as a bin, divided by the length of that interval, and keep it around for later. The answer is 1.78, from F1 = 5.94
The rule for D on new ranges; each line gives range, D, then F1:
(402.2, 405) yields 1.76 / 5.84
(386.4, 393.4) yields 1.88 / 6.55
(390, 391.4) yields 1.85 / 6.37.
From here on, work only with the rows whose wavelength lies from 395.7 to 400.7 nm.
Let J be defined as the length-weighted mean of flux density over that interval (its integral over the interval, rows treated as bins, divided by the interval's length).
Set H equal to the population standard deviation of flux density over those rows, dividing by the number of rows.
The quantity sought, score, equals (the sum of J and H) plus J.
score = 12.0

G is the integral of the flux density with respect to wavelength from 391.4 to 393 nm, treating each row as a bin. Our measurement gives 9.4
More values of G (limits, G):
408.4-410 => 9.7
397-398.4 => 8.4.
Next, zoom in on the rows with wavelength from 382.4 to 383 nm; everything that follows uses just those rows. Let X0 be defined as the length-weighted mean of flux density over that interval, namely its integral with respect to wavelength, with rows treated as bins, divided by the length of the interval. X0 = 6.4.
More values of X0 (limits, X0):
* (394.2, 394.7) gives 6.5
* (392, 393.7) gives 5.8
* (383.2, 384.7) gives 6.7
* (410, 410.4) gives 6.6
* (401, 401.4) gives 5.8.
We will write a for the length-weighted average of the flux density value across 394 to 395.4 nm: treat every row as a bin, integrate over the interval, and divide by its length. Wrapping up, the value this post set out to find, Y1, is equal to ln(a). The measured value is 1.84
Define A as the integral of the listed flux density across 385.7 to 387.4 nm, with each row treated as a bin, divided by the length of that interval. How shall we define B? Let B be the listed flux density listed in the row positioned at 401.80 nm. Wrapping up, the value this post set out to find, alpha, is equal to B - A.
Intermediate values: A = 7.3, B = 6.045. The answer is -1.26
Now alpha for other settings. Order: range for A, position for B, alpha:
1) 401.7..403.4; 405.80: -0.38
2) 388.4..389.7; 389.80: -0.02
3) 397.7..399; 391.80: 0.20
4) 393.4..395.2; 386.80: 0.90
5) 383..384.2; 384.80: 0.72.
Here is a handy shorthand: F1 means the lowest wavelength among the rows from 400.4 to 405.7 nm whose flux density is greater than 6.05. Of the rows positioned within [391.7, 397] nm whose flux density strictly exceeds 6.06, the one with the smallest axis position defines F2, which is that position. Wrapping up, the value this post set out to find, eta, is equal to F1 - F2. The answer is 10.25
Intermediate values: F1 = 402.05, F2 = 391.80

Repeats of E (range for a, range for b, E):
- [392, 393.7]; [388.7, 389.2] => 303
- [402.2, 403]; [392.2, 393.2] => 443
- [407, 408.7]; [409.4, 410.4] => 319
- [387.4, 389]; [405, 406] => 669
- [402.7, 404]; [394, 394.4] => 324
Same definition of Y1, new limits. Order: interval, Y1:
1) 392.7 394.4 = 1.81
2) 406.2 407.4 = 1.74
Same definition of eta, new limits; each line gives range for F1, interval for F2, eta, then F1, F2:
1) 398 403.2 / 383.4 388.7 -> 14.25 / 398.05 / 383.80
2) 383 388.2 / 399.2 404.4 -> -19.00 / 383.05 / 402.05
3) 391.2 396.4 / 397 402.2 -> -6.50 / 391.30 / 397.80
